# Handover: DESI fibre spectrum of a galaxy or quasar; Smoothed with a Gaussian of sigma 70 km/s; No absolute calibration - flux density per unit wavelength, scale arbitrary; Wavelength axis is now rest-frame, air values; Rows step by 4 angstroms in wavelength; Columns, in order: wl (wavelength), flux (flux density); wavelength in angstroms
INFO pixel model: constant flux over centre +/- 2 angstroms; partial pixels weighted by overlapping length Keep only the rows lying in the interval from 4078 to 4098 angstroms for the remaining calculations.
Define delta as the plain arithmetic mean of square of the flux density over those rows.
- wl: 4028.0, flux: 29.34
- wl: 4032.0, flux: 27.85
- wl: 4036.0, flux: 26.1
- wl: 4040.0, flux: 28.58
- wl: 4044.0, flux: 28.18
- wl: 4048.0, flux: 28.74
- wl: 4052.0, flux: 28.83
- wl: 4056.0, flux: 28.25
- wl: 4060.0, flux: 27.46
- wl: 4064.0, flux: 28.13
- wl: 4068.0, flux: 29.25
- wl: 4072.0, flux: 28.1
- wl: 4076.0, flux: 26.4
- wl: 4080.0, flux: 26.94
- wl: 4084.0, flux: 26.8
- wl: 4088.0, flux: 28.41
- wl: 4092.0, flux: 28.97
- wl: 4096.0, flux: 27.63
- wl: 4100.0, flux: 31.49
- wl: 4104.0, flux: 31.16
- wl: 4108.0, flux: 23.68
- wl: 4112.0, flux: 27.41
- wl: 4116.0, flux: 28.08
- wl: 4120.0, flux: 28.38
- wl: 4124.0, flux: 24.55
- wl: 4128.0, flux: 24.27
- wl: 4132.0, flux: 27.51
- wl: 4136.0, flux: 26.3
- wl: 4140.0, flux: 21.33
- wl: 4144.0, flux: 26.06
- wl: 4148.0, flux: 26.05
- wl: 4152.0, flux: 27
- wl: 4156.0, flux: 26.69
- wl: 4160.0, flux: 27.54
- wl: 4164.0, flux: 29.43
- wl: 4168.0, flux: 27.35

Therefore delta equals 771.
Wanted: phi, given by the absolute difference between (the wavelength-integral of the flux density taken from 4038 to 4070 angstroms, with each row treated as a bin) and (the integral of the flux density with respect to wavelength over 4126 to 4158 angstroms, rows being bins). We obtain 89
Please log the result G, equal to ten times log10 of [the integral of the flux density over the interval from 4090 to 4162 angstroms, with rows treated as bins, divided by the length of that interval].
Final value 14.3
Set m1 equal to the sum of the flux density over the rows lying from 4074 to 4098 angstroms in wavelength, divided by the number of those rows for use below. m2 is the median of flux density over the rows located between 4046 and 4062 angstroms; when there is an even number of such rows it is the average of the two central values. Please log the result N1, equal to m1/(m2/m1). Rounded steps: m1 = 27.5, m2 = 28.5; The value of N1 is 27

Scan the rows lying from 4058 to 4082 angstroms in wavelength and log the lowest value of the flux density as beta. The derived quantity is 26.4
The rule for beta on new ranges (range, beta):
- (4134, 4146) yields 21.33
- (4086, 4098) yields 27.63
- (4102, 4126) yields 23.68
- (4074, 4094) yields 26.4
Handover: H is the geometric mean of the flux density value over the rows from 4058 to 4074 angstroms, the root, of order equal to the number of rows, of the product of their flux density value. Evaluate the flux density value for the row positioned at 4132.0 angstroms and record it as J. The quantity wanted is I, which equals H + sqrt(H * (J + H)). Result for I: 67.9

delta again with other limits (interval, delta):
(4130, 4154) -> 665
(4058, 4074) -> 798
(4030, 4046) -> 767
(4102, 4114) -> 761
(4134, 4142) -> 573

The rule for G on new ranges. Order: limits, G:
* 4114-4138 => 14.2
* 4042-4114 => 14.5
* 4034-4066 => 14.5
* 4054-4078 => 14.5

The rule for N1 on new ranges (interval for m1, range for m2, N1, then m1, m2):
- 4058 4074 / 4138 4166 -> 30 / 28.2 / 26.7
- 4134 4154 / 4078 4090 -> 24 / 25.3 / 26.9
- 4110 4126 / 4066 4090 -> 27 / 27.1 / 27.5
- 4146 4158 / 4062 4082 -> 25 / 26.6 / 28.1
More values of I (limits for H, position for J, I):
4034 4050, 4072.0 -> 67.4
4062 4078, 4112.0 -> 67.3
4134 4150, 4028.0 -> 61.5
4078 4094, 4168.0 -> 66.9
